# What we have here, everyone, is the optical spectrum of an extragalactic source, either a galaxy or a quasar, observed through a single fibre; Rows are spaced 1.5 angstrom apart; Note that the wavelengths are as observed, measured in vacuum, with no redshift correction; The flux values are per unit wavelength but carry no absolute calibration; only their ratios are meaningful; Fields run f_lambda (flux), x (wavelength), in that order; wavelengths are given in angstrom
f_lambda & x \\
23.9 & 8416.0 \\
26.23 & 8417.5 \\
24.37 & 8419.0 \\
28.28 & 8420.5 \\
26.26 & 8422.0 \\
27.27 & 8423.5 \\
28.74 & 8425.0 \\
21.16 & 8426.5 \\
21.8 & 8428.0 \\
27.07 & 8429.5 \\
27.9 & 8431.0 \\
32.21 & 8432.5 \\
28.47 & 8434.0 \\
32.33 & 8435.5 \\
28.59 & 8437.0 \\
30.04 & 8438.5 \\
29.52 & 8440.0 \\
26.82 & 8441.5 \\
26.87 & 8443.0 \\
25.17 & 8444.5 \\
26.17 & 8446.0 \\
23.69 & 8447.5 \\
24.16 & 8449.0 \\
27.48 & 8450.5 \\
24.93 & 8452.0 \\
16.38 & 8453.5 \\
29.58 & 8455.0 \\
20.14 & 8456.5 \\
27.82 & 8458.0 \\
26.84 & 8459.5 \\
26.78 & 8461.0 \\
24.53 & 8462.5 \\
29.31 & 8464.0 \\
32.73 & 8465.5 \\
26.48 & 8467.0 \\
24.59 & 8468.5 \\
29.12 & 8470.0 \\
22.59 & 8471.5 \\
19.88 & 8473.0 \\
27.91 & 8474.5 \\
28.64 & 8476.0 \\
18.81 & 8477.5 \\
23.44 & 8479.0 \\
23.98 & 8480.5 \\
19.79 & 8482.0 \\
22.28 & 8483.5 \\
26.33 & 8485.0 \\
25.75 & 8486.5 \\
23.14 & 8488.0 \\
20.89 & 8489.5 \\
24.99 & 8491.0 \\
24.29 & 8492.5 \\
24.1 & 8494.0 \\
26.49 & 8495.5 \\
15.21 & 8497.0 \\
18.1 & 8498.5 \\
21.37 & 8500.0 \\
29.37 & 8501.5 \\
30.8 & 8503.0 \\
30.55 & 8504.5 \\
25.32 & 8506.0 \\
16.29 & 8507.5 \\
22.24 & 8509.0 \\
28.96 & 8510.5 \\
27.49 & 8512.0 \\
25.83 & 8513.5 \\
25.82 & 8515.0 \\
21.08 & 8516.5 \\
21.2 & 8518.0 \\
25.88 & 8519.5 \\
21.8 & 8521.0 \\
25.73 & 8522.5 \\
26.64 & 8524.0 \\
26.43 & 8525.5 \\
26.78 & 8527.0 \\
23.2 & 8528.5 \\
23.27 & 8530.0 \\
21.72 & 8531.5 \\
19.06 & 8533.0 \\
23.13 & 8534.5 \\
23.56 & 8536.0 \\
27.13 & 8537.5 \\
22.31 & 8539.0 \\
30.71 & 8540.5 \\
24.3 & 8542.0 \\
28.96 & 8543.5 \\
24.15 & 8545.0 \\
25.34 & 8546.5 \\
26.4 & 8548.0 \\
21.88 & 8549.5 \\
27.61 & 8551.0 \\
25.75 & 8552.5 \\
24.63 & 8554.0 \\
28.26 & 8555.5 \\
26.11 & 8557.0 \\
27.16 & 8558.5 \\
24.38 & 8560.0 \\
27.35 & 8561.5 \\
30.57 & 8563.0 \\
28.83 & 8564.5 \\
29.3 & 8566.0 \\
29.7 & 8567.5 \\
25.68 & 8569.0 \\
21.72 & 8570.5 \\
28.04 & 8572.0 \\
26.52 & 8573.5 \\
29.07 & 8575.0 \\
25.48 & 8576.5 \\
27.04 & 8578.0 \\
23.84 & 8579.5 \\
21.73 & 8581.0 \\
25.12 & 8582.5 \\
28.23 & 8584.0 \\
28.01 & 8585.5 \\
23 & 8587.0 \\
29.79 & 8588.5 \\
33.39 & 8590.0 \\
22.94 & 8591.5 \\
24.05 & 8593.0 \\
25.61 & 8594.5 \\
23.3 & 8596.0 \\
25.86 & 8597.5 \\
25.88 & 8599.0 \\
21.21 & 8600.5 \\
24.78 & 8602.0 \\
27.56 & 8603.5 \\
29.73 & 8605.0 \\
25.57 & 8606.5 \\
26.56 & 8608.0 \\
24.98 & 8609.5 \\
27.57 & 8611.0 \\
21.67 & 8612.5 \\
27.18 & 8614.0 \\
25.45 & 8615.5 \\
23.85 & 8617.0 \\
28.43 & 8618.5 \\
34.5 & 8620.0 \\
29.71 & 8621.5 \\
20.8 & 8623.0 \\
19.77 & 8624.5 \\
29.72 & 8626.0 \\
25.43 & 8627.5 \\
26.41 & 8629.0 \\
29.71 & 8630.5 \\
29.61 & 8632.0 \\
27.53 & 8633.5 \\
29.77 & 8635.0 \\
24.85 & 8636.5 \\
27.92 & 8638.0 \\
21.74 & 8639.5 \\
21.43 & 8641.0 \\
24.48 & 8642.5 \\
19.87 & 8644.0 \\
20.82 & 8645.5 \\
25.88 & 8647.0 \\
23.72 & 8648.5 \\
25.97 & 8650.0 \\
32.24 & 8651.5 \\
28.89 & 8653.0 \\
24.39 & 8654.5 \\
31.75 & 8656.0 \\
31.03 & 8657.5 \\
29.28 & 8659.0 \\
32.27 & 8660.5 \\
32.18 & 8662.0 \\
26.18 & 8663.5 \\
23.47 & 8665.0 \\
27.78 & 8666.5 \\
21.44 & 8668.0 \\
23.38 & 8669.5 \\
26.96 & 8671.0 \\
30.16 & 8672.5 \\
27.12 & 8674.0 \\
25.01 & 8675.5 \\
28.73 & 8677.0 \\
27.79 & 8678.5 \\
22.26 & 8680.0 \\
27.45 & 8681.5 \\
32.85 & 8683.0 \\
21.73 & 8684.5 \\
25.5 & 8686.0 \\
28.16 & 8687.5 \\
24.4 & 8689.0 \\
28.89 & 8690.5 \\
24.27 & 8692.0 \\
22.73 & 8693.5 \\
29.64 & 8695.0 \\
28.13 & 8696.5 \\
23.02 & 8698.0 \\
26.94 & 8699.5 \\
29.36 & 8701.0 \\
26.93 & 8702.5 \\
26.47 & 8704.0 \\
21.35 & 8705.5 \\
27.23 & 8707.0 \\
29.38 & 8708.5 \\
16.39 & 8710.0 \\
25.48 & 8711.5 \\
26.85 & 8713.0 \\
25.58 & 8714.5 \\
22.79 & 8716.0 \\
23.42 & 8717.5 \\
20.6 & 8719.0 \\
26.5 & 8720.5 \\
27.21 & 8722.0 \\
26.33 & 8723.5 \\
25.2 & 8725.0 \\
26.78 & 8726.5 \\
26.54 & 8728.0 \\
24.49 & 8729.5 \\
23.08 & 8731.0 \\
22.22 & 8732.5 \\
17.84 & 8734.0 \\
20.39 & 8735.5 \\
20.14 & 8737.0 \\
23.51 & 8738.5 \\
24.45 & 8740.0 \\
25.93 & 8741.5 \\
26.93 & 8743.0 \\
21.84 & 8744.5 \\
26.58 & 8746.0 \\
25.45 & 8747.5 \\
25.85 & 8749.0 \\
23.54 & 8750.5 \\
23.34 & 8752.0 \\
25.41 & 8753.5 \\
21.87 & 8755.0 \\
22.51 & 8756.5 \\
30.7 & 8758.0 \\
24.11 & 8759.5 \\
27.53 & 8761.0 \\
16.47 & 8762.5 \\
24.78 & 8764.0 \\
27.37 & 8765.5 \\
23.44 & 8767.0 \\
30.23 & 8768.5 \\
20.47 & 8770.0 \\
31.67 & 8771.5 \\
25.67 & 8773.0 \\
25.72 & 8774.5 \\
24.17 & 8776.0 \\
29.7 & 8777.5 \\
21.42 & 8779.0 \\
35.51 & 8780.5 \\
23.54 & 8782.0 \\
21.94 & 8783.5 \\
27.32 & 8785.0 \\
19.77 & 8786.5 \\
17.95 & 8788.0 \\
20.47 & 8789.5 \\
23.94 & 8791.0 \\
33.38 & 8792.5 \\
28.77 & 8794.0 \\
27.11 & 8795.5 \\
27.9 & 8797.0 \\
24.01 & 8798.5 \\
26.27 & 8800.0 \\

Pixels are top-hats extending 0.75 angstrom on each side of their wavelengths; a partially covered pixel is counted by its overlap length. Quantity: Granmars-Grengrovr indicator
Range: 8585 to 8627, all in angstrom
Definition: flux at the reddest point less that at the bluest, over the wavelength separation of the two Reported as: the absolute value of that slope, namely 0.04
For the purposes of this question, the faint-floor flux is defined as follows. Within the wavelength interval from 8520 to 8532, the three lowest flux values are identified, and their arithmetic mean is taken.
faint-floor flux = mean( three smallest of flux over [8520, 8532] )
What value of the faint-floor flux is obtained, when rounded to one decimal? 22.2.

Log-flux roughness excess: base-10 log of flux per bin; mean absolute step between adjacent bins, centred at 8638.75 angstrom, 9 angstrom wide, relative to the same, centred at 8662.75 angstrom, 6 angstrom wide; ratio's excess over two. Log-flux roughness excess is -0.69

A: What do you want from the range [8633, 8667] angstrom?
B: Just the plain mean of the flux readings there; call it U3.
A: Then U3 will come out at 26.7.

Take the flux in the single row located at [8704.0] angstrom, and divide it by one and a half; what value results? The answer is 17.6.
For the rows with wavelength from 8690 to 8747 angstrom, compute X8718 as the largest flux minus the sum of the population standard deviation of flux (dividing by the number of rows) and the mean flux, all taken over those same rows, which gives 1.8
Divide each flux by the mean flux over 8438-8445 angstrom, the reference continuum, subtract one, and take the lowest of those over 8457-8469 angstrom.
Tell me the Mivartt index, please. -0.11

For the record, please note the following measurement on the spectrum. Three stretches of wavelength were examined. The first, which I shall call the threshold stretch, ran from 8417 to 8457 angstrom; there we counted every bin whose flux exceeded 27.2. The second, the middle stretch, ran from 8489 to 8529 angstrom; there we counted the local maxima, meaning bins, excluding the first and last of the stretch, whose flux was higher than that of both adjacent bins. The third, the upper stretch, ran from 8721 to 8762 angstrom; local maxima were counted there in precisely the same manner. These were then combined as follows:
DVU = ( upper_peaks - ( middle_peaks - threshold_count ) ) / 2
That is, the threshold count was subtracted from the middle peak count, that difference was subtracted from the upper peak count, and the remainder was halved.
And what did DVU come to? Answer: 6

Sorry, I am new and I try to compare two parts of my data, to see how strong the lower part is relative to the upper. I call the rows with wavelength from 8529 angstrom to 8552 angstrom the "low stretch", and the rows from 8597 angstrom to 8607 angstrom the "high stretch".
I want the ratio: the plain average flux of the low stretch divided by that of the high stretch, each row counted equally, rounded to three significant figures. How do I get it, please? 0.955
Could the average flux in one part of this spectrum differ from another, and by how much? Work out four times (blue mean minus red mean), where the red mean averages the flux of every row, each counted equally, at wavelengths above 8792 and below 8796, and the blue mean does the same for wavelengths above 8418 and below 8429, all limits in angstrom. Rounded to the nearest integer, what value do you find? -17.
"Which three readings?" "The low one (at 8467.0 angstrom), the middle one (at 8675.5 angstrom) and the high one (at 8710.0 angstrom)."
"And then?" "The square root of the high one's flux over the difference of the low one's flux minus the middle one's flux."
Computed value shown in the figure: 3.3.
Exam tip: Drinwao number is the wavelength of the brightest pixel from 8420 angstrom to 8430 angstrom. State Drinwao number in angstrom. 8425.0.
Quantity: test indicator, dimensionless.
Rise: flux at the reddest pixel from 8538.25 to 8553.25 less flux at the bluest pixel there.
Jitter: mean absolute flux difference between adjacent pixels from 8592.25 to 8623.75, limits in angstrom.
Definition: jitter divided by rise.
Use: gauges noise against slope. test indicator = 1.0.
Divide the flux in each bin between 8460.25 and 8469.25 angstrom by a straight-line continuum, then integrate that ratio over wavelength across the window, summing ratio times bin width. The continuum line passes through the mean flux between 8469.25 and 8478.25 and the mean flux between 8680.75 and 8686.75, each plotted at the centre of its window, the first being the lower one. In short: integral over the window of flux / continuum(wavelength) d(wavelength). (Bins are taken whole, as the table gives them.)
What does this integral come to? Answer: 10.1 angstrom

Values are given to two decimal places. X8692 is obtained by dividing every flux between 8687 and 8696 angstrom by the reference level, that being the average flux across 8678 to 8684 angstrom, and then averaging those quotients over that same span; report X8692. 0.96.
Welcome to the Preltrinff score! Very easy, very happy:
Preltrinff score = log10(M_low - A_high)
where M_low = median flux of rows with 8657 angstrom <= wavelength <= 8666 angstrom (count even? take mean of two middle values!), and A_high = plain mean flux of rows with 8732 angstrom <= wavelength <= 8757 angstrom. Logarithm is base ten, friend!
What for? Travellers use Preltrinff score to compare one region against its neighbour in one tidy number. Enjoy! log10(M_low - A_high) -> 0.83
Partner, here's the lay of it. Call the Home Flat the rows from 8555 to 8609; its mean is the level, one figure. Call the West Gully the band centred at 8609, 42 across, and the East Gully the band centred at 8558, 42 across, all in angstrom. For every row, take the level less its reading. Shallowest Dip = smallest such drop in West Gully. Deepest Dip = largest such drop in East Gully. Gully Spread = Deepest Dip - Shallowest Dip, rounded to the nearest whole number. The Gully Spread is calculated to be 13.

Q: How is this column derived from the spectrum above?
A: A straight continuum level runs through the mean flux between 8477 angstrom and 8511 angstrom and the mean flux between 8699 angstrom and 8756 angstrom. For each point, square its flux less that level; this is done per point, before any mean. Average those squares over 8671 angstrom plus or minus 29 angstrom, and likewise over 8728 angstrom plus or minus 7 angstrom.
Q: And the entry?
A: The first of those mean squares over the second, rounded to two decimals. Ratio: 2.13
